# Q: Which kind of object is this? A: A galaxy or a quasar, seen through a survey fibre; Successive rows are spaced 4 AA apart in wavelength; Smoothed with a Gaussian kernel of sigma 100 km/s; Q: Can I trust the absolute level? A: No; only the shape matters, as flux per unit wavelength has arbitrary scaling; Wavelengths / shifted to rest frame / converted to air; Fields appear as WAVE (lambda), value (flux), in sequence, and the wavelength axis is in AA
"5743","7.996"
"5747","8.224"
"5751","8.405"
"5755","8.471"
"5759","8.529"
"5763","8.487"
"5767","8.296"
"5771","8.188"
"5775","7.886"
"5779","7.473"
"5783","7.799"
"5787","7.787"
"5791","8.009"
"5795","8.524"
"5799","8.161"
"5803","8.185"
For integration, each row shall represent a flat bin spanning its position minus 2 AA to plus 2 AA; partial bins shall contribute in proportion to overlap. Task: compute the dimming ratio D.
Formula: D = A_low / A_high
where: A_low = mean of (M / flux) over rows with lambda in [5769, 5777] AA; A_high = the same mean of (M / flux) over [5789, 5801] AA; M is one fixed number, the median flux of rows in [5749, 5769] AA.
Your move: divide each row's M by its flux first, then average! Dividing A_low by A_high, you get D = 1.02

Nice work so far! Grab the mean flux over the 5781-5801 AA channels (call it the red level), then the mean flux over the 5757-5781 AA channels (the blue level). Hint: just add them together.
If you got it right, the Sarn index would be 16.20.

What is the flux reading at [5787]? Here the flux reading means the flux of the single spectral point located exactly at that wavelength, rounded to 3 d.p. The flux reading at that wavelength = 7.787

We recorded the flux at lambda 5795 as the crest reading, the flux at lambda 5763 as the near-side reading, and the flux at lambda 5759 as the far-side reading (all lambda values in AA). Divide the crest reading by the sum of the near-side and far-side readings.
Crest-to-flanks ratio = 0.50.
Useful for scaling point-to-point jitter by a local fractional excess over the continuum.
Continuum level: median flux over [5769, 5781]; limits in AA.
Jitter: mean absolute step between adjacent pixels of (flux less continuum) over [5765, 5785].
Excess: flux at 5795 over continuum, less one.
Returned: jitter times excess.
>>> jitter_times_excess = 0.023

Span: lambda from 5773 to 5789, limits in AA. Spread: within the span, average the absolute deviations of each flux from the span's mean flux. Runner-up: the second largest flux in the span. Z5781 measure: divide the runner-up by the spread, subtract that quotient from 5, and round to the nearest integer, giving -54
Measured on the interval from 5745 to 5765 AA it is -93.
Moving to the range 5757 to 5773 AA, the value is -59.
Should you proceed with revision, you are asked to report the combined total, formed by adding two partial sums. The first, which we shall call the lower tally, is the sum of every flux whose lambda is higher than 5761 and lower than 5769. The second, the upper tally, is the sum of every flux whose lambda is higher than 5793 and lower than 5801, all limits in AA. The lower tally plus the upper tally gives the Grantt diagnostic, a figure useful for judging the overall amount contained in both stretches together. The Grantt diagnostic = 33.5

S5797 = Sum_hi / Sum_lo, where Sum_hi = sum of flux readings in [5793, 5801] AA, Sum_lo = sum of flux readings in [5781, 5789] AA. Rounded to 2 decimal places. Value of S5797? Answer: 1.07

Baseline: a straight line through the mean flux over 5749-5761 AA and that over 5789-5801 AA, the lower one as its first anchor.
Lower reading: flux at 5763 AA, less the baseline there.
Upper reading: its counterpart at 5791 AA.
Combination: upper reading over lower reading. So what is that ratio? -3.7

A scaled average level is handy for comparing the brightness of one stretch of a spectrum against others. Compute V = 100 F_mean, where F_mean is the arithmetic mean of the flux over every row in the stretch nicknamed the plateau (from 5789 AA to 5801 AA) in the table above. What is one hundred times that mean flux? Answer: 823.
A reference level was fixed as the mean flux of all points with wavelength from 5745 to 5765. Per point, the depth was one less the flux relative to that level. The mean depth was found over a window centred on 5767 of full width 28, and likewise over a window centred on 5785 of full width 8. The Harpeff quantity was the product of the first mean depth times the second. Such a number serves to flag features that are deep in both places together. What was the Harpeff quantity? 0.0021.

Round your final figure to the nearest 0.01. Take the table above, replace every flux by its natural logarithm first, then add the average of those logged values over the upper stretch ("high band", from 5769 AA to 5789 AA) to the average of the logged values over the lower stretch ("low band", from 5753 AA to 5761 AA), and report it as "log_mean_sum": 4.20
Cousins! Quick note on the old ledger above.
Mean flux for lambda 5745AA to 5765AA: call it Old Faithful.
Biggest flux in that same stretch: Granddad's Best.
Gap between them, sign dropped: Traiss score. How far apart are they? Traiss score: 0.11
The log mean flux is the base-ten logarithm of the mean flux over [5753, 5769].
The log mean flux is 0.927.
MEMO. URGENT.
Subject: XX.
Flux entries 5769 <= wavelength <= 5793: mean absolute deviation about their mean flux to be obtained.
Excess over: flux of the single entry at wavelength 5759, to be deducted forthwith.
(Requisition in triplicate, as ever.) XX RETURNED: -8.36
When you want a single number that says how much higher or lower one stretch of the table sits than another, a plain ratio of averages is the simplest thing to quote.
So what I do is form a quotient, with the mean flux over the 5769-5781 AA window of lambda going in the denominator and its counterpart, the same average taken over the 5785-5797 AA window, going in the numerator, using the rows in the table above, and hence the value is 1.03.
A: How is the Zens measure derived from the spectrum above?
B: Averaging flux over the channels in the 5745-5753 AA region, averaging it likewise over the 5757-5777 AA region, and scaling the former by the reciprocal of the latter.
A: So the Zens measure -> 1.00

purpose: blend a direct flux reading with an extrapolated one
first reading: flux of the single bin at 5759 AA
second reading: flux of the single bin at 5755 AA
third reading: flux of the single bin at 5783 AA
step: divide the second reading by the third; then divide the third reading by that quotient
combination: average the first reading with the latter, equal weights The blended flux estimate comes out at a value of 7.85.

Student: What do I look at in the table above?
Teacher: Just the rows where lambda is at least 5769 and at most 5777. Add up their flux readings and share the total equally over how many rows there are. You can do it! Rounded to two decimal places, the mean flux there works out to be 8.04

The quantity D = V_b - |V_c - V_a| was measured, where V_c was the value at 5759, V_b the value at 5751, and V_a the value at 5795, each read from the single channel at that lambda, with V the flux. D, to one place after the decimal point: 8.4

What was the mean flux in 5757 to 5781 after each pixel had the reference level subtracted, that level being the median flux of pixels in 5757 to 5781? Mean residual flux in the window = -0.10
